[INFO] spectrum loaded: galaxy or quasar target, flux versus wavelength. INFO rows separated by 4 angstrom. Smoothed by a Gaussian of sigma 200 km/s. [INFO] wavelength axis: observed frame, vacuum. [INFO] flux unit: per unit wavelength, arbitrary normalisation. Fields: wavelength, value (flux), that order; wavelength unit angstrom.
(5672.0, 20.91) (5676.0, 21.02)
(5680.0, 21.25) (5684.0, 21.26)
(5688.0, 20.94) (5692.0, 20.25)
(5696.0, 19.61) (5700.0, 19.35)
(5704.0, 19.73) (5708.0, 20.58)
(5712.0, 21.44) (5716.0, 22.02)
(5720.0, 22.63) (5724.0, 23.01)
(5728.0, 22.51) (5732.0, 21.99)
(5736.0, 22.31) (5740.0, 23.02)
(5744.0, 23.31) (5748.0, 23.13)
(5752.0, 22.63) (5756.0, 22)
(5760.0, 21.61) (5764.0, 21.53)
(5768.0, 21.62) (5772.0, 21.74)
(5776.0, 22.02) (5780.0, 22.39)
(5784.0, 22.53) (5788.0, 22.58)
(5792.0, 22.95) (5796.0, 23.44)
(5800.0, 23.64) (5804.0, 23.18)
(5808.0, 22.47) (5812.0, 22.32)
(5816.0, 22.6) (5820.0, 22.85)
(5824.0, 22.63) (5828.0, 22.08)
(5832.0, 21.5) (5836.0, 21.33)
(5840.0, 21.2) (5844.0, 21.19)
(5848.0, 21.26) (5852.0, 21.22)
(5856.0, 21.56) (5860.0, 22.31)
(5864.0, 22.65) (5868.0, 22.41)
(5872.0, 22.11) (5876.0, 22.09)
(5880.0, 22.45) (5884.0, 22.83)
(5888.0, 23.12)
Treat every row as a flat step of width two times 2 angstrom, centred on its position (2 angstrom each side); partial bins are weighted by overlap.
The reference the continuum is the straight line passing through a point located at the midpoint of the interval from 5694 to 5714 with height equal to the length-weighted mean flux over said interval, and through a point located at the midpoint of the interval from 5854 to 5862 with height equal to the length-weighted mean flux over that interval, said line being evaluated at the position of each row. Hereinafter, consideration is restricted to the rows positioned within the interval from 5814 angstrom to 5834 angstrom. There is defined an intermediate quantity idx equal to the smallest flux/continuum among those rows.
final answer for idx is 0.99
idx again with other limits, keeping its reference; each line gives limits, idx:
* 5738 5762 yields 1.04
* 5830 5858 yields 0.97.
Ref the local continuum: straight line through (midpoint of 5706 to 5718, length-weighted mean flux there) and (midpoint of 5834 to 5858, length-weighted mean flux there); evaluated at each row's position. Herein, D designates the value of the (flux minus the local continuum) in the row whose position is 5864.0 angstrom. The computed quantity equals 1.4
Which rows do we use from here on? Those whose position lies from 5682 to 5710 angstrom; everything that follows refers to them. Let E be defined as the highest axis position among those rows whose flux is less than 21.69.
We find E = 5708.0 angstrom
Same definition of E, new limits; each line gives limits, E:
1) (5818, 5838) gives 5836.0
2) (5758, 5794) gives 5768.0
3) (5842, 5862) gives 5856.0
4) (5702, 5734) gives 5712.0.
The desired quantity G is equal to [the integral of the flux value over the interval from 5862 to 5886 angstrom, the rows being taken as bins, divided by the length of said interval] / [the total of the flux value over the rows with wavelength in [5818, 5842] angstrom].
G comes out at 0.170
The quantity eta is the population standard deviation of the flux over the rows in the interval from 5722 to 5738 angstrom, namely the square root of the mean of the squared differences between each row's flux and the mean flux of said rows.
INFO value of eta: 0.37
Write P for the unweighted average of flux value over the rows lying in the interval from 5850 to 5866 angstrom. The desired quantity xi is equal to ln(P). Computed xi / 3.09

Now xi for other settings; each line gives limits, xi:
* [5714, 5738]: 3.11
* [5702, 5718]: 3.04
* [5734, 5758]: 3.12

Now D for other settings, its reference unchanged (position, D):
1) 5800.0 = 2.3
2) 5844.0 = -0.1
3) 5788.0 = 1.3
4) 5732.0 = 0.7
